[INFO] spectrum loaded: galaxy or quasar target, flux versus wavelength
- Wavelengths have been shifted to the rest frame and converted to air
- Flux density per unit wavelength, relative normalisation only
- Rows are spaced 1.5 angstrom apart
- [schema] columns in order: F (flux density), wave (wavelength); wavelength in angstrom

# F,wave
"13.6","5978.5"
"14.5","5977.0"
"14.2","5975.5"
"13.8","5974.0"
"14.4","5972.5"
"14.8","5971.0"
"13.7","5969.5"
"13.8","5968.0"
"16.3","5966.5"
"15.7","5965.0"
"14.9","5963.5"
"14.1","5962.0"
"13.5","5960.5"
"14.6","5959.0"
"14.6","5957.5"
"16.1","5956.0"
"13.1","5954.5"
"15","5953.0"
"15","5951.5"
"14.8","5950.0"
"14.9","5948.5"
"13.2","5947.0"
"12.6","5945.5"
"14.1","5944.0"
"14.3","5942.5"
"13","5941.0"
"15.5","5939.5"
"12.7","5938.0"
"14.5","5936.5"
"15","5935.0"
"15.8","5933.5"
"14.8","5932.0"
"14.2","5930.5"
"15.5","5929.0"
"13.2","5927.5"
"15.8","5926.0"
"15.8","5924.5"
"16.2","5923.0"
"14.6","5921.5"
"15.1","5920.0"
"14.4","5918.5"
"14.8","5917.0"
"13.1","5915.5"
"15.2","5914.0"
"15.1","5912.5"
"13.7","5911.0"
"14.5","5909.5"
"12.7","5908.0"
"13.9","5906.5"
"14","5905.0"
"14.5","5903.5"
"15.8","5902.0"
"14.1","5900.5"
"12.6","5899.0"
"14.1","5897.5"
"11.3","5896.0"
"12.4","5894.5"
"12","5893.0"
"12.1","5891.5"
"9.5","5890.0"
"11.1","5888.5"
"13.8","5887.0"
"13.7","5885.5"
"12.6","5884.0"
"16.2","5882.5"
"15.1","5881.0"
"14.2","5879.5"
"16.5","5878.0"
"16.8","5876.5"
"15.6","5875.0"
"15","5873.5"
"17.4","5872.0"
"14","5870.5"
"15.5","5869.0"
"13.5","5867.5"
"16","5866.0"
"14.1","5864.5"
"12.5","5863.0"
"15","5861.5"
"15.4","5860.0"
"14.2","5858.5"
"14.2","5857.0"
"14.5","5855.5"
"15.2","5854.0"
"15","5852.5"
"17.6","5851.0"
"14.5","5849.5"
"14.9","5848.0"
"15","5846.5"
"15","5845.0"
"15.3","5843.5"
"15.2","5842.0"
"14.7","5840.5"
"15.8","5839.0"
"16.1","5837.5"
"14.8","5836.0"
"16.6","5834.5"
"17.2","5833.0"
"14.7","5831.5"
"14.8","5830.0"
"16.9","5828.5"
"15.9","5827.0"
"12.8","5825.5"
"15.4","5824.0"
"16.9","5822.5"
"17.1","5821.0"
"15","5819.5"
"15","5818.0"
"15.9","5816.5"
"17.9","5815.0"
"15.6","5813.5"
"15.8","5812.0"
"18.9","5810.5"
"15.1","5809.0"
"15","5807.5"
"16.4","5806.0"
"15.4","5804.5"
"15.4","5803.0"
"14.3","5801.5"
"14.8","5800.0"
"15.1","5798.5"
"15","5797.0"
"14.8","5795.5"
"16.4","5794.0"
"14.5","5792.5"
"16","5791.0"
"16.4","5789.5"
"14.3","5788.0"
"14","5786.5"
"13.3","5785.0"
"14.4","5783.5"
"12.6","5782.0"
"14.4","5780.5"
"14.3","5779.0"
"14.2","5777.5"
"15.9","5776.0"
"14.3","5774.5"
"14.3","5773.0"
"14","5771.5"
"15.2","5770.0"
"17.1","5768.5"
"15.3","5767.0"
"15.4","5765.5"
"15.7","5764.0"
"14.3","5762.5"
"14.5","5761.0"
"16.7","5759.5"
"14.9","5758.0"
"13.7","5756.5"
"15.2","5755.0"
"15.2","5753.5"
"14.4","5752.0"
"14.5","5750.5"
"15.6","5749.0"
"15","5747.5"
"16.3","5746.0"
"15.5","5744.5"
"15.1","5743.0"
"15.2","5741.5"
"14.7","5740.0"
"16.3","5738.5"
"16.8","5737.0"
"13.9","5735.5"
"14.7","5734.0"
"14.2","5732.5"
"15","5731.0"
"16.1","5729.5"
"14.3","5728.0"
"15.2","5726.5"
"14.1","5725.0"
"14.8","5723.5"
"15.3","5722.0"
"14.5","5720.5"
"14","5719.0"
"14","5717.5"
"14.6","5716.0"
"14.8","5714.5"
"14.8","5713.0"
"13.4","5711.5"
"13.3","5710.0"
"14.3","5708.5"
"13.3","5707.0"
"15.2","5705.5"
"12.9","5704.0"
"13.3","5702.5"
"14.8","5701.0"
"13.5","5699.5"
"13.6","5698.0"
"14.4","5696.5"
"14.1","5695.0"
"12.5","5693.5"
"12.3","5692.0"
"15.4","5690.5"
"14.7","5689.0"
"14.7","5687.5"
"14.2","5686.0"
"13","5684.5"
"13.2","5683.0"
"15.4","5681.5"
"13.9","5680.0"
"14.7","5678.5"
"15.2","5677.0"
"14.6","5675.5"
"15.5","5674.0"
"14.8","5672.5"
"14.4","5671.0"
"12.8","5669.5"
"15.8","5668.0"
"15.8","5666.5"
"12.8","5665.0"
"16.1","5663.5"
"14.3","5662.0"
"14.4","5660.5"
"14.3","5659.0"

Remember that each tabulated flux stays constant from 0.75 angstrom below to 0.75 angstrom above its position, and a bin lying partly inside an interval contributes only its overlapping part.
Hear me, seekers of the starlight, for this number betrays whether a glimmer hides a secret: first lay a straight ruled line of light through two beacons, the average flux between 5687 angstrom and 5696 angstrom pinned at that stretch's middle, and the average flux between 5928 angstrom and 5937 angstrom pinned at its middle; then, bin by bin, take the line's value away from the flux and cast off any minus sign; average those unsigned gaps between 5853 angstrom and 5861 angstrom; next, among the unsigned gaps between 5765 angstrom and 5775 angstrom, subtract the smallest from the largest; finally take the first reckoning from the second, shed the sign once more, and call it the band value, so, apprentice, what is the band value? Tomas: 2.4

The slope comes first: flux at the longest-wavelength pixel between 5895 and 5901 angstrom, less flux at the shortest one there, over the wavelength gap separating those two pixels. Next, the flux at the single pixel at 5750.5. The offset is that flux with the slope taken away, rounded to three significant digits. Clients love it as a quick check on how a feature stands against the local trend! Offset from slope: 13.9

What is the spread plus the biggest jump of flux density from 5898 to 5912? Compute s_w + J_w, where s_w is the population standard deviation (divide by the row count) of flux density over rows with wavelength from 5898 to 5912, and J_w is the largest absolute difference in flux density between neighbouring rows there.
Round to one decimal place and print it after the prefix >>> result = 2.7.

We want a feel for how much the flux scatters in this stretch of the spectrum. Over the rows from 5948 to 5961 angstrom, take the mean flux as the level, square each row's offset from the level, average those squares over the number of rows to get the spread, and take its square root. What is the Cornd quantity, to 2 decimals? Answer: 0.83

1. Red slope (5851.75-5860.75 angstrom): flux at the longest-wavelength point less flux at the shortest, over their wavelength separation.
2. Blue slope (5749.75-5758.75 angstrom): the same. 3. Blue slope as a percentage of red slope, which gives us 100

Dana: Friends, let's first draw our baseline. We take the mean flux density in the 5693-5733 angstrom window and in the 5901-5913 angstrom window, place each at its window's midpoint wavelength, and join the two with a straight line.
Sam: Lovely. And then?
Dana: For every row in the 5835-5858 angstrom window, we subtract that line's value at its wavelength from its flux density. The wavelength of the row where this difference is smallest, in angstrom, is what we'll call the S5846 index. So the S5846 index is 5857.0 angstrom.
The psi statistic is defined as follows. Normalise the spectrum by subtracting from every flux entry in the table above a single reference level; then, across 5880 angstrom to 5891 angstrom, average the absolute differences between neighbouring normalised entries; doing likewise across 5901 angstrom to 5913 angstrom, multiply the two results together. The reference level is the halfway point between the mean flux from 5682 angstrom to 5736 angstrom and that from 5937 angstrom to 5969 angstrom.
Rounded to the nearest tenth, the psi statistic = 1.7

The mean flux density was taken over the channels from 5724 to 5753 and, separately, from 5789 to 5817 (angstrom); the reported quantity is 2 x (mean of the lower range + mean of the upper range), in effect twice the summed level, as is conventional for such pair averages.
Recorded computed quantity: 61.6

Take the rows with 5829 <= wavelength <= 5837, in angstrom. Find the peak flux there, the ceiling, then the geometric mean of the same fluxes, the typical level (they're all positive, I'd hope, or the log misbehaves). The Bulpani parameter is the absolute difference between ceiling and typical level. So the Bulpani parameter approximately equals 1.6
